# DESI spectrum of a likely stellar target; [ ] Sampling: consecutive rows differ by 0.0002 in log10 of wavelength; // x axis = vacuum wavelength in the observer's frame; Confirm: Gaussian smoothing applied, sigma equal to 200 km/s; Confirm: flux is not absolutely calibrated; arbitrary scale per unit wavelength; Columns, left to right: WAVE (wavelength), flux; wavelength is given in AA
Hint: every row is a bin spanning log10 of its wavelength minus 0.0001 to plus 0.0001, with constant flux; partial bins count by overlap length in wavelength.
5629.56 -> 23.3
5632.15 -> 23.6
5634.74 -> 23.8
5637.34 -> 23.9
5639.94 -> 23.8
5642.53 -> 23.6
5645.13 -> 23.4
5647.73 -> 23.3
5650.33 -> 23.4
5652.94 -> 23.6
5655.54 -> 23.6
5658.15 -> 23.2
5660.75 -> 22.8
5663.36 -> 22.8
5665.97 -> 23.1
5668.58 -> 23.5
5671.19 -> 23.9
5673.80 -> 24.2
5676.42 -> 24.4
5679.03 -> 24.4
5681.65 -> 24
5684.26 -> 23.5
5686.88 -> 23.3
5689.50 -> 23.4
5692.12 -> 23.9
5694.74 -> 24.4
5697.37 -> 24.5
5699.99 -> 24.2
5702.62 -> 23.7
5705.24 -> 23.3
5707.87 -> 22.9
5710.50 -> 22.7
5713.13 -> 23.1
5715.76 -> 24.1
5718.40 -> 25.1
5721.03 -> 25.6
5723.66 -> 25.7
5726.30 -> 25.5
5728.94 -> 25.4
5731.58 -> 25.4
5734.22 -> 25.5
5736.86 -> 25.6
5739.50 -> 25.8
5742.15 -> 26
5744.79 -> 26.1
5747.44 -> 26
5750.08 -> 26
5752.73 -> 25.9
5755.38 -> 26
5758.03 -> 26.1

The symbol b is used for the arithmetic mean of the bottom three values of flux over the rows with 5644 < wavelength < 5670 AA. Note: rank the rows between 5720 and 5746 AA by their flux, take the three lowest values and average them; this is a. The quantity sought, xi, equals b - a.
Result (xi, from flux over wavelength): -3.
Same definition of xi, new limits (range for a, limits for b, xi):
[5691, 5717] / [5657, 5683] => 0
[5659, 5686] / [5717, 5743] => 2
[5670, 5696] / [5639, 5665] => 0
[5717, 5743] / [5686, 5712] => -2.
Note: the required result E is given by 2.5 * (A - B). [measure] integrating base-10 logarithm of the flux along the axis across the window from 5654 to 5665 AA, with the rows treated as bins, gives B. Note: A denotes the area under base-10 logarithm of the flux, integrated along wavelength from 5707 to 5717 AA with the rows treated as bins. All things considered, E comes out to -3.4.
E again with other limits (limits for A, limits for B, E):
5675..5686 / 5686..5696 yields 3.6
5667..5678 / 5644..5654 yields 3.7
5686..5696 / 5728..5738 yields -0.7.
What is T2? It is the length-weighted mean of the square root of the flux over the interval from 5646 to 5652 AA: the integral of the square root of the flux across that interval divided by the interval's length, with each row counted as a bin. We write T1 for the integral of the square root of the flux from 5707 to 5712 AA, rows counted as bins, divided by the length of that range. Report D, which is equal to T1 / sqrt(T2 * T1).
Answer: 0.99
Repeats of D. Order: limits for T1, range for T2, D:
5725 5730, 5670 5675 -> 1.01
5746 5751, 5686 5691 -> 1.03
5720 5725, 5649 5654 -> 1.02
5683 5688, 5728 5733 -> 0.98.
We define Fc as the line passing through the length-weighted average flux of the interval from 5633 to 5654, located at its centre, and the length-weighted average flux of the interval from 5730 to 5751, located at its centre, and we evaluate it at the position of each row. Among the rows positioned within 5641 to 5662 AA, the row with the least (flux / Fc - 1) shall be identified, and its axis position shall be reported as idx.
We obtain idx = 5660.75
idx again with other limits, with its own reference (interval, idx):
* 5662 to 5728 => 5710.50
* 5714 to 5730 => 5715.76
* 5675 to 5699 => 5686.88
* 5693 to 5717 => 5710.50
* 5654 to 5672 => 5663.36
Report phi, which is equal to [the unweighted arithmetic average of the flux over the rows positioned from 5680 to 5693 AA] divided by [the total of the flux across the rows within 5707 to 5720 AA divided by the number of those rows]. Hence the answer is 1.00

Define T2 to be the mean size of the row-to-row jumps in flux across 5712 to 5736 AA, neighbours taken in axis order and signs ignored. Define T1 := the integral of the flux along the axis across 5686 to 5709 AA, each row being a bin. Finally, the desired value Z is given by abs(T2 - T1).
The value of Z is 546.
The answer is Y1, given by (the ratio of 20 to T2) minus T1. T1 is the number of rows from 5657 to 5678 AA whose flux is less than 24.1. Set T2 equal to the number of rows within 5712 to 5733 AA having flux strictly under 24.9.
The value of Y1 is 4.0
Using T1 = 6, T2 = 2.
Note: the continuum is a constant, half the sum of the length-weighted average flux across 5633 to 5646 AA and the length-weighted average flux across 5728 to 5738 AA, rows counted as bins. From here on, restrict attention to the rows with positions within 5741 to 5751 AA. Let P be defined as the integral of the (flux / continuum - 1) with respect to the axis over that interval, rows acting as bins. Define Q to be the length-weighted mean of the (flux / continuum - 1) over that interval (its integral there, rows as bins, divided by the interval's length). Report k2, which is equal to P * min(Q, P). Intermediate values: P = 0.58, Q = 0.06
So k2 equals 0.03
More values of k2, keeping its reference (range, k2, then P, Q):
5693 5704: 0.03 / -0.18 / -0.02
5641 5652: 0.27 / -0.52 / -0.05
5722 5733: 0.02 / 0.41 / 0.04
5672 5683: 0.03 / -0.16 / -0.01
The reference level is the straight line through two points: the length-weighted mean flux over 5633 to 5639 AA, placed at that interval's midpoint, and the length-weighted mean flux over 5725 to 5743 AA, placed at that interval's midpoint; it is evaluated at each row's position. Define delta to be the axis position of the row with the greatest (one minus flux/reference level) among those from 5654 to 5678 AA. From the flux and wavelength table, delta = 5663.36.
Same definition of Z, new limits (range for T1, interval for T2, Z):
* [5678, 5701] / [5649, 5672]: 551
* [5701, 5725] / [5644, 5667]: 576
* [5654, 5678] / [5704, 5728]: 564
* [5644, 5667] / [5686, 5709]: 534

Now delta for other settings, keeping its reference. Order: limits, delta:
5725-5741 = 5731.58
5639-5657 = 5647.73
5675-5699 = 5686.88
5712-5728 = 5713.13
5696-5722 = 5710.50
